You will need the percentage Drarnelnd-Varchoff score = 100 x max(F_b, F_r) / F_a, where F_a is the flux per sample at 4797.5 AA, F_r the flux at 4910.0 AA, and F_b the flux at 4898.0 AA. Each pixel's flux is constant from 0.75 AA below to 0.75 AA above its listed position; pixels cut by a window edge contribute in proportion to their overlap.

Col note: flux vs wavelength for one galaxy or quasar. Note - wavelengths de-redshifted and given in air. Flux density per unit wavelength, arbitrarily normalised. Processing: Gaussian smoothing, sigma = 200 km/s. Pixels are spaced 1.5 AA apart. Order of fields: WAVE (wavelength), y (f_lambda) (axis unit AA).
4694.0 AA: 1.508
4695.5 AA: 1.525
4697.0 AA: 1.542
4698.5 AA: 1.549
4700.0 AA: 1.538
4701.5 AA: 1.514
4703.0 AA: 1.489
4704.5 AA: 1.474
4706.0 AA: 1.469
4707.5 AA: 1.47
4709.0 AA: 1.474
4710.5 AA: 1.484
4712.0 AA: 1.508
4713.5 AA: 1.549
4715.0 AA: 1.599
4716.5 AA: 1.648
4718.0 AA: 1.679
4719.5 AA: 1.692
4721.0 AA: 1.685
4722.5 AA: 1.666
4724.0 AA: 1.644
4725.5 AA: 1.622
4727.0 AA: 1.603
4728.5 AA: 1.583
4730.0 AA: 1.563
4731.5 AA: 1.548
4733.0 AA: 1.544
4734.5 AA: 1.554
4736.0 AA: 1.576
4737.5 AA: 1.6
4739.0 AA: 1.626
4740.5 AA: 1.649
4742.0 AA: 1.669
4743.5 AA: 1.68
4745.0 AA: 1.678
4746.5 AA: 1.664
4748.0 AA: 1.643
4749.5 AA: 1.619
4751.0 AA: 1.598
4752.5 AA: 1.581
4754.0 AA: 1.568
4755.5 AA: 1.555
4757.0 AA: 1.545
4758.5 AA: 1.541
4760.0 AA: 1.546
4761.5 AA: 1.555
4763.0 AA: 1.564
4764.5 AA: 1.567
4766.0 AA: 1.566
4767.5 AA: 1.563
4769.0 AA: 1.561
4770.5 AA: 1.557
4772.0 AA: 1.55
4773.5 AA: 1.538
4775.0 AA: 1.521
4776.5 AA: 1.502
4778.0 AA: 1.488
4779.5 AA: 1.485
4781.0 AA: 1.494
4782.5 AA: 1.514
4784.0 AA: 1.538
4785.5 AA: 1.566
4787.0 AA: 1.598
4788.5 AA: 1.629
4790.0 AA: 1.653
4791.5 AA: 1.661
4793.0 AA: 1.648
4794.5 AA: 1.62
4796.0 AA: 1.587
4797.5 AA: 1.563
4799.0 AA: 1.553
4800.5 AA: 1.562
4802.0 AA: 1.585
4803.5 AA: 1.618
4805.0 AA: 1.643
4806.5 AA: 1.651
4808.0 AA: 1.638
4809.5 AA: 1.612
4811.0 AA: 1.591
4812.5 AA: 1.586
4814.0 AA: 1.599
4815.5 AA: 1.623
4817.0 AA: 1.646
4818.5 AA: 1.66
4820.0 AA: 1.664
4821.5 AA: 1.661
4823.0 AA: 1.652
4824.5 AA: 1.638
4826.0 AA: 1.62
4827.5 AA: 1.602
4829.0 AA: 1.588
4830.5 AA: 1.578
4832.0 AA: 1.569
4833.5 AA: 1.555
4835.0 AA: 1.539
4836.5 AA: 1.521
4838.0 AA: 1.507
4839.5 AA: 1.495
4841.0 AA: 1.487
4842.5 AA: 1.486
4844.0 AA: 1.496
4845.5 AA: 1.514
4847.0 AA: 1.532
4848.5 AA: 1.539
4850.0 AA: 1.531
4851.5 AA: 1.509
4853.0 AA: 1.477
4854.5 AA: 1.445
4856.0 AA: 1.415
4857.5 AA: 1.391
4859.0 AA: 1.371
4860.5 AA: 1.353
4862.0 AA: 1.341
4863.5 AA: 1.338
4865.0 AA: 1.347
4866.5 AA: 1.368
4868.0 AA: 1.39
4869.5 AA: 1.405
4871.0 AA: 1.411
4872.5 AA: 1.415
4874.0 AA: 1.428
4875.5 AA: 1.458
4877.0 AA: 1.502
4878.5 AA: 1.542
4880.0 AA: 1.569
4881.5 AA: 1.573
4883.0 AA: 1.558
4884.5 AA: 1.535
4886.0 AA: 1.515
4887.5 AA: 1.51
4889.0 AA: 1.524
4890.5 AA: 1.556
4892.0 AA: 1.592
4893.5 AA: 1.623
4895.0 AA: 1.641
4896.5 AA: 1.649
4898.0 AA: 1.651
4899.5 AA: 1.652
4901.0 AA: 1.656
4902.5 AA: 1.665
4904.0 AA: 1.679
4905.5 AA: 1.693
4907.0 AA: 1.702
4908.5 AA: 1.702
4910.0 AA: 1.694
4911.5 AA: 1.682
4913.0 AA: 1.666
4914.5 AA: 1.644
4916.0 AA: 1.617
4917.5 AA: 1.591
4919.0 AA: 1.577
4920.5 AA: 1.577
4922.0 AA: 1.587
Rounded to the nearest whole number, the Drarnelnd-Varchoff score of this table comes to 108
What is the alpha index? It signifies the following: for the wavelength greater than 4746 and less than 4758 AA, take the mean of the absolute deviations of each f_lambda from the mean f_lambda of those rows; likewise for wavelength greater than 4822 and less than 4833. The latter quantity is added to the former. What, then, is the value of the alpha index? 0.060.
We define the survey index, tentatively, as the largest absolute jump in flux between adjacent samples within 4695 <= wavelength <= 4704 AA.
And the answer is 0.0250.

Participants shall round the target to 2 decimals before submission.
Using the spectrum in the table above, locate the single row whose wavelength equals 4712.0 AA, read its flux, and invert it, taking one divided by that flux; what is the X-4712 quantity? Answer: 0.66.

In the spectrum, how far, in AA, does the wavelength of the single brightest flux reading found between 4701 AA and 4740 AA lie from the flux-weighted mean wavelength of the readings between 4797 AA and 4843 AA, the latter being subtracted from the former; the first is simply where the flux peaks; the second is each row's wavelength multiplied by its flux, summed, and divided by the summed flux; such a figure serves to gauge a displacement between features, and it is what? -100.3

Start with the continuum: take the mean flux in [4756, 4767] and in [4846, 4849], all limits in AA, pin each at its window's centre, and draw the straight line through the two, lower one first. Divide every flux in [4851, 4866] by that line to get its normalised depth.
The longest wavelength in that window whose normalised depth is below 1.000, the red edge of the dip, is 4865.0 AA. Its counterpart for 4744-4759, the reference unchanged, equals 4758.5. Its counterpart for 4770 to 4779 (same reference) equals 4778.0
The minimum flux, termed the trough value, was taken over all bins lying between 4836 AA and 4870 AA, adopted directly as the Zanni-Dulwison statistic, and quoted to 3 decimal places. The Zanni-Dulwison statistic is 1.338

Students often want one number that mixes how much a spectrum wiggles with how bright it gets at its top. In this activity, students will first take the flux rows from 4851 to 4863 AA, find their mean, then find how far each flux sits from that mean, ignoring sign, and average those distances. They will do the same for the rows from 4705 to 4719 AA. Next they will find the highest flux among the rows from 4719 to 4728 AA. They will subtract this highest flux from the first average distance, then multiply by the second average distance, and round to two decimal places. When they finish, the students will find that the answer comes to -0.11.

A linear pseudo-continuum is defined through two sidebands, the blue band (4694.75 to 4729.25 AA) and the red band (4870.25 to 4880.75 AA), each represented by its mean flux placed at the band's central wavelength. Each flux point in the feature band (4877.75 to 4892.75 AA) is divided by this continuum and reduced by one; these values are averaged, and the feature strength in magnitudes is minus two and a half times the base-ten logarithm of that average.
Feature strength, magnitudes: 3.19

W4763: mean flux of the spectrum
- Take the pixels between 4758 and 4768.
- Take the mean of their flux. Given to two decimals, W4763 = 1.56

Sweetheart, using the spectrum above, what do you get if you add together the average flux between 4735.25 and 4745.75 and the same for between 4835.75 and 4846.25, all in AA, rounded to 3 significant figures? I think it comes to 3.14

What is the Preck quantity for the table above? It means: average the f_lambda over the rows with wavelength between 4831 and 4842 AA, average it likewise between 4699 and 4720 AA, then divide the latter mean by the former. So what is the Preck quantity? 1.01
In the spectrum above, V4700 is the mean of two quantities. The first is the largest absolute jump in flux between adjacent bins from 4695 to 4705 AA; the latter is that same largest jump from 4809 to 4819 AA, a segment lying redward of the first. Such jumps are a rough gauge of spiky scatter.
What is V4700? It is 0.0245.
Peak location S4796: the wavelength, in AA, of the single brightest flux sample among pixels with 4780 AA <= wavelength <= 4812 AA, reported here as 4791.5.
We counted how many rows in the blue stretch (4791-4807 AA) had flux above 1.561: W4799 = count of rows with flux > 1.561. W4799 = 10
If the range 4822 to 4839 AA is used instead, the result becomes 7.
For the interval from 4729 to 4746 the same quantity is 8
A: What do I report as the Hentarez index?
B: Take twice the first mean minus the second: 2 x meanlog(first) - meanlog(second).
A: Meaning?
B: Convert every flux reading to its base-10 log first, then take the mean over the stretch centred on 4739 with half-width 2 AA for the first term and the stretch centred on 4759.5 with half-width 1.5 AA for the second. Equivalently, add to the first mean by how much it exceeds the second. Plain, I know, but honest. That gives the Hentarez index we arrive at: 0.23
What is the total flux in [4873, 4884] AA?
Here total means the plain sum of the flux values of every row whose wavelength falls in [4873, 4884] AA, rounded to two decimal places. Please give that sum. 10.63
